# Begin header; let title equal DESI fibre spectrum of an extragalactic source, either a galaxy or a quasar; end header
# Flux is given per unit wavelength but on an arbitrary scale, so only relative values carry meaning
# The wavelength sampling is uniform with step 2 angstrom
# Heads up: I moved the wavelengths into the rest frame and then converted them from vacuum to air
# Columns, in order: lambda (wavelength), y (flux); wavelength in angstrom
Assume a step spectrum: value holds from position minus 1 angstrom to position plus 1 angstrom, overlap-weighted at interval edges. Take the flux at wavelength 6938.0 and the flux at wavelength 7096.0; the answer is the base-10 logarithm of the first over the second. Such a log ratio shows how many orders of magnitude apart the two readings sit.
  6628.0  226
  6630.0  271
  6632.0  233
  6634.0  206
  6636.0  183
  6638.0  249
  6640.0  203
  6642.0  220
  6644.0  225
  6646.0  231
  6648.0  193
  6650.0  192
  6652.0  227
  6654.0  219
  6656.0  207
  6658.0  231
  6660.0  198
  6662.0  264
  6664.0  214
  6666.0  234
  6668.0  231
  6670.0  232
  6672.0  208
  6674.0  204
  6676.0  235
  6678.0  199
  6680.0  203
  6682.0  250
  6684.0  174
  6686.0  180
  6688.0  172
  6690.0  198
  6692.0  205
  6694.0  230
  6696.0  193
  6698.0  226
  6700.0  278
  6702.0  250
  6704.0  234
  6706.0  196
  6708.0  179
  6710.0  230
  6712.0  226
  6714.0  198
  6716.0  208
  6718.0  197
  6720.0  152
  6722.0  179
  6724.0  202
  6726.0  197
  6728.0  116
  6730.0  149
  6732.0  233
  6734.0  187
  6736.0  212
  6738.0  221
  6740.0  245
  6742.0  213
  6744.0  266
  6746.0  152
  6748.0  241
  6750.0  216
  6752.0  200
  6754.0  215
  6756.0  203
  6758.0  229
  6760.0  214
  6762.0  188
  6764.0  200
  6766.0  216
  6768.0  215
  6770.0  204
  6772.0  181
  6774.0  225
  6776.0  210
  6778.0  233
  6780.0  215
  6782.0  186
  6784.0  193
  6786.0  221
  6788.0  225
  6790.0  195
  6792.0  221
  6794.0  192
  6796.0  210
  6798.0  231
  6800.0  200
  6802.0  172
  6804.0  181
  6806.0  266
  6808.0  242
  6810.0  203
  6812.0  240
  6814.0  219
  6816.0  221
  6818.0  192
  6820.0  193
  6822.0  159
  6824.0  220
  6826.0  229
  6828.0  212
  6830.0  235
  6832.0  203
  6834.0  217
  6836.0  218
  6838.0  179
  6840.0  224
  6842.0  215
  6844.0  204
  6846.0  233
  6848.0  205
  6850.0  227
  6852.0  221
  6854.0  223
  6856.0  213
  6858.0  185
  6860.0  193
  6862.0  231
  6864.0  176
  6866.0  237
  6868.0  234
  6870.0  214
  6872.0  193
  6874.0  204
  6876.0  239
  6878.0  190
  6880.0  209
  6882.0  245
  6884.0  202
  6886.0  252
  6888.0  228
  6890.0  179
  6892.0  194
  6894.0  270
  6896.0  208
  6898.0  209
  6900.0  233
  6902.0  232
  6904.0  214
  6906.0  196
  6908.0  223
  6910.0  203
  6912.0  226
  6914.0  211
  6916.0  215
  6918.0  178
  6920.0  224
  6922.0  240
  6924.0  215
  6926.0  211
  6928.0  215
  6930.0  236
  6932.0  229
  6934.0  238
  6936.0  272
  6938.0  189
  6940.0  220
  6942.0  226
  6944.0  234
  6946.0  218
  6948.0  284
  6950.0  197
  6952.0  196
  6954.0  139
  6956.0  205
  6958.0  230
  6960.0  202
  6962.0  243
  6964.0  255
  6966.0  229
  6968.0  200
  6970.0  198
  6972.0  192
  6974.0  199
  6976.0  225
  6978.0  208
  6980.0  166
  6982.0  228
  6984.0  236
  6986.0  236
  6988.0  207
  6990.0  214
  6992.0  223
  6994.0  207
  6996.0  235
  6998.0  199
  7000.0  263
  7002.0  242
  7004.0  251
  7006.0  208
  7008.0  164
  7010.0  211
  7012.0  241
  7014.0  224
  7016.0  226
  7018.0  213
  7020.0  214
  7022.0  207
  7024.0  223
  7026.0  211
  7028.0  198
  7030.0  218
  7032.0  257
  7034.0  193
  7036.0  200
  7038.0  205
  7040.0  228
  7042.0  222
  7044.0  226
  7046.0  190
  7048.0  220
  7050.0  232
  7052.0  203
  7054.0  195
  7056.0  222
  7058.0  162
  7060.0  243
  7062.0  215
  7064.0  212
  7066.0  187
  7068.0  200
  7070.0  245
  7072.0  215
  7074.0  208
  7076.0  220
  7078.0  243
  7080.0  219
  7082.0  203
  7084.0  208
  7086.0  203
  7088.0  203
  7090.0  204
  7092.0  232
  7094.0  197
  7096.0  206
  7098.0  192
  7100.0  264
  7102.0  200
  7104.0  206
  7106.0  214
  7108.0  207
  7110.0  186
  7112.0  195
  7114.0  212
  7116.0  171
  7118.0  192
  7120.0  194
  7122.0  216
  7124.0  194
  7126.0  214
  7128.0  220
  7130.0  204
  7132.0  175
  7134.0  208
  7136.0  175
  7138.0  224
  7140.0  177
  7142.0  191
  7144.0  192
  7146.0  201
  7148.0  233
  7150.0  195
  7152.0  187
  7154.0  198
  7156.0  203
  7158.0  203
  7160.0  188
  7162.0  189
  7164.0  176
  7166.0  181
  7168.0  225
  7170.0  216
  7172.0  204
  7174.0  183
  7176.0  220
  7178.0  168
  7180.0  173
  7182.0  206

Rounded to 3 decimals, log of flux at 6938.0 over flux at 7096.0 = -0.037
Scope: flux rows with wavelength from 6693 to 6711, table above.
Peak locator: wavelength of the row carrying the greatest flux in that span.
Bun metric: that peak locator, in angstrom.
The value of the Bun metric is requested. 6700.0 angstrom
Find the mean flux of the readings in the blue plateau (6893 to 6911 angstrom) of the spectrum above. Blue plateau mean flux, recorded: 221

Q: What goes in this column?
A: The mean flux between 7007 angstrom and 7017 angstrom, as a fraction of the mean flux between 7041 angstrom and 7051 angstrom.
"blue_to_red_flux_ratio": 0.98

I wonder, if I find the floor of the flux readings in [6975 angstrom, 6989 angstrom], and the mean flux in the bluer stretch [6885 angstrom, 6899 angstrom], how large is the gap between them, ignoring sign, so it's 54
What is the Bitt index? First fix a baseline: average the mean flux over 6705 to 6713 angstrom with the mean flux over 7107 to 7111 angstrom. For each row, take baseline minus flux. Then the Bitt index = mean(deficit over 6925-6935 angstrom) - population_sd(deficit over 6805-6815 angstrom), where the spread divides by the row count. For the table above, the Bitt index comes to -45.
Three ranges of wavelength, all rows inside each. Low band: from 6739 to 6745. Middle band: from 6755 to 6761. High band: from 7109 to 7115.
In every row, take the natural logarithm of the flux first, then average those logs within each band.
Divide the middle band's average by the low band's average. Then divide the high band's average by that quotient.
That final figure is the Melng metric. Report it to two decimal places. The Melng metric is 5.39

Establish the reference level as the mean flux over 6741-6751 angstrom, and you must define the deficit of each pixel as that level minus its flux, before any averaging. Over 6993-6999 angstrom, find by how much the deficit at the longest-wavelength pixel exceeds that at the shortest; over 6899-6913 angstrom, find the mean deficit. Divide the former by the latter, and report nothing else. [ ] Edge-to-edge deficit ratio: -14.7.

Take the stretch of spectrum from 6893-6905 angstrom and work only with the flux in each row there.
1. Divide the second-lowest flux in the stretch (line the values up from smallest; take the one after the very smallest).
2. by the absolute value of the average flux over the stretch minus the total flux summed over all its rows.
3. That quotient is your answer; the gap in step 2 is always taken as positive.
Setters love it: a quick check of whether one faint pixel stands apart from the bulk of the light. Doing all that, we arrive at 0.184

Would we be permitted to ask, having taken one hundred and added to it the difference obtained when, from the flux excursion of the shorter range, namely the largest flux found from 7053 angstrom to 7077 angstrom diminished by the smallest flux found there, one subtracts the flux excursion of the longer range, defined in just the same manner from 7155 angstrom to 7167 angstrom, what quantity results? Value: 156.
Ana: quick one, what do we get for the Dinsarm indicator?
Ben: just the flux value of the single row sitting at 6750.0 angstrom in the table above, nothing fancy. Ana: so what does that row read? 216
